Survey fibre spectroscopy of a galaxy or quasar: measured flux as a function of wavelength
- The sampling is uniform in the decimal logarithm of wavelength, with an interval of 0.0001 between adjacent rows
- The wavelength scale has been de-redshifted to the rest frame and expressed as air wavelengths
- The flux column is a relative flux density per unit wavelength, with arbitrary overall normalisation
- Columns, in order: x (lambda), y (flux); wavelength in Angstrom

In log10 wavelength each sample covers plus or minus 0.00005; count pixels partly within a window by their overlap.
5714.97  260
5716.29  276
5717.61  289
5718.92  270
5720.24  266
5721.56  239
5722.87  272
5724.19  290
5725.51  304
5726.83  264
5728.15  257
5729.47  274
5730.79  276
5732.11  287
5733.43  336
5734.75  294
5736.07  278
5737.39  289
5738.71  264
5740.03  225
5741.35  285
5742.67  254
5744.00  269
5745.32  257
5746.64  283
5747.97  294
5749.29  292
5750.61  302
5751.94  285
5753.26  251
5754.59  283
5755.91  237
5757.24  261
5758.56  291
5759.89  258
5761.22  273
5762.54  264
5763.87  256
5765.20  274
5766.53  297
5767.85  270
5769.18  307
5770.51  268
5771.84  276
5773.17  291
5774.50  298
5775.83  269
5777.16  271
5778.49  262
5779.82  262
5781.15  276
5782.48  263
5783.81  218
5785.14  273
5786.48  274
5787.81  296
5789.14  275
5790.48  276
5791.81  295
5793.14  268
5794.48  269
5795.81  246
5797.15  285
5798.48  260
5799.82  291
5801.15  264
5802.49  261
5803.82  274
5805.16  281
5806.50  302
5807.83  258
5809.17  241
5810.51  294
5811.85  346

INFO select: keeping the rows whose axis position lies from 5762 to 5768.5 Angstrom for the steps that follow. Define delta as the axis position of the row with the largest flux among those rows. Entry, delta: 5766.53 Angstrom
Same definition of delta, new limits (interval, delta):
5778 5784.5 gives 5781.15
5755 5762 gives 5758.56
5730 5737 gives 5733.43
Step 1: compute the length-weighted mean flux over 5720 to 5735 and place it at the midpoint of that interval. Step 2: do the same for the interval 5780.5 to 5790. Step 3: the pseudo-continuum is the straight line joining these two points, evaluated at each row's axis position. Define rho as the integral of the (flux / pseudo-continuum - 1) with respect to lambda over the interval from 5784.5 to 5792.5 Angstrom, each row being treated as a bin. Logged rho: 0.43 Angstrom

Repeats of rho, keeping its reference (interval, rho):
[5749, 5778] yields 0.36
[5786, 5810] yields 0.72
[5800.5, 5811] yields 0.31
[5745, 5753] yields 0.28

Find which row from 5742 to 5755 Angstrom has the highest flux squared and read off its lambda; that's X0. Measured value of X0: 5750.61 Angstrom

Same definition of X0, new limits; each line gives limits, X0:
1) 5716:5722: 5717.61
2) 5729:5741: 5733.43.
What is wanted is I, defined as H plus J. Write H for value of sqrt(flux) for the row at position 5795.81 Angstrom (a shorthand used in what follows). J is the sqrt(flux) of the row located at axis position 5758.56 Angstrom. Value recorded 32.7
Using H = 15.7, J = 17.1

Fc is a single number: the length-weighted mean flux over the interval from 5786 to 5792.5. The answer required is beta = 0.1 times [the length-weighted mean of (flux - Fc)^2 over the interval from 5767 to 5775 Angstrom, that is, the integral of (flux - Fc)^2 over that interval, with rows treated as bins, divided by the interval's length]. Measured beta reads 22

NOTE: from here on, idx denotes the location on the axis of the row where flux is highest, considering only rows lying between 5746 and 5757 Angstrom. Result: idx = 5750.61 Angstrom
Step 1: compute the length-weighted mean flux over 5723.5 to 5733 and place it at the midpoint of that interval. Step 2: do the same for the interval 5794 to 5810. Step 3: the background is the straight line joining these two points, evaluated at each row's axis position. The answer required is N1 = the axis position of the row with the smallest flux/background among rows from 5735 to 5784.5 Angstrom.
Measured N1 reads 5783.81 Angstrom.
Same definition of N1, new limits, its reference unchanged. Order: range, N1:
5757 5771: 5763.87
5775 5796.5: 5783.81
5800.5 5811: 5809.17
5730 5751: 5740.03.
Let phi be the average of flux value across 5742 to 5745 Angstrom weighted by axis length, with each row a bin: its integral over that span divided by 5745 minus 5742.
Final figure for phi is 261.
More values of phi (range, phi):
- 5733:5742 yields 280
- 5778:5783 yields 266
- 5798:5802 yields 272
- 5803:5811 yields 274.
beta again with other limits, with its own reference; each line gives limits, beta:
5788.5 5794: 13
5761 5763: 27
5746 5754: 26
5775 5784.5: 86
